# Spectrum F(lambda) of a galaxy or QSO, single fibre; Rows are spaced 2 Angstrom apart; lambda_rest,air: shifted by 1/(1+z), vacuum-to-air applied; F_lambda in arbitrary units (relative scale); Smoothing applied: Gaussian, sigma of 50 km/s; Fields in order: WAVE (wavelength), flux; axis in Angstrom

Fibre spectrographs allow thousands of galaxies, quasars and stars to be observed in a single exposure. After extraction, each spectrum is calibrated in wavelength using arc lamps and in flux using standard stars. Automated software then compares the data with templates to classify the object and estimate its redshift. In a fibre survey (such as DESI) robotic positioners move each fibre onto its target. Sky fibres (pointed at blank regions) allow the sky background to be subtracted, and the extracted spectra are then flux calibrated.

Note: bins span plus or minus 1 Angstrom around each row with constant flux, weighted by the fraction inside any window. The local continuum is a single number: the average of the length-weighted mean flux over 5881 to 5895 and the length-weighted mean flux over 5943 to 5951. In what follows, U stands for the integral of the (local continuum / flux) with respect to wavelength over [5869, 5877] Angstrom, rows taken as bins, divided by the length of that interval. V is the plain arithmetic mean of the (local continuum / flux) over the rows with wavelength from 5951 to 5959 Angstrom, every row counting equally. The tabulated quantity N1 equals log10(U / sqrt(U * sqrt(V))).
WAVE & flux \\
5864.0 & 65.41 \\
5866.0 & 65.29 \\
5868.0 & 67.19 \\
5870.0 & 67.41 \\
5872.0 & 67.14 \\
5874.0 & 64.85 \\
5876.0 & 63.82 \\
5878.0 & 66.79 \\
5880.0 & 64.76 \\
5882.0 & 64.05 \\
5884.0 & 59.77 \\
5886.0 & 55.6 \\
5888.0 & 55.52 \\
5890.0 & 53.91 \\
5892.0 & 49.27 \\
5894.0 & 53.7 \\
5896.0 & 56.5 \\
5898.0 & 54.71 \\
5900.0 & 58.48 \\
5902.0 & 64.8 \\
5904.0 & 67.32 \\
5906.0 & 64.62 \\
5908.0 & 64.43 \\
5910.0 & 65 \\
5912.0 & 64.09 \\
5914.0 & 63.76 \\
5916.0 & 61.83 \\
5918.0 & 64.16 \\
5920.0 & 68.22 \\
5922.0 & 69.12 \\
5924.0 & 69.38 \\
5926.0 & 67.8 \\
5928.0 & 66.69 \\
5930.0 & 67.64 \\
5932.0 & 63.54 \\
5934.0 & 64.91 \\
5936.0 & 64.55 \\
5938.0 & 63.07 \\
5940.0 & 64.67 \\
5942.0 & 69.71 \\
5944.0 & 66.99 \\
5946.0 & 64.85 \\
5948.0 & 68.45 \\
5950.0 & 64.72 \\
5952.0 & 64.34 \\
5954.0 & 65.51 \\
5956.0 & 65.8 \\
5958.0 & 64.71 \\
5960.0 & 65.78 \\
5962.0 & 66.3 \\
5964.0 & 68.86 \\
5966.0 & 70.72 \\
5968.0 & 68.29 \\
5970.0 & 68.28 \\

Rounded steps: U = 0.929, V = 0.94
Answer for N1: -0.009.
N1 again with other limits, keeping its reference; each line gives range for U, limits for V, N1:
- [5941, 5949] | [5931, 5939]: -0.016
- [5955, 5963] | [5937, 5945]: -0.007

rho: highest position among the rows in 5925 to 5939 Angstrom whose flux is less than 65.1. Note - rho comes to 5938.0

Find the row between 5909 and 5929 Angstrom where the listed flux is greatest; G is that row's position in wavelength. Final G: 5924.0 Angstrom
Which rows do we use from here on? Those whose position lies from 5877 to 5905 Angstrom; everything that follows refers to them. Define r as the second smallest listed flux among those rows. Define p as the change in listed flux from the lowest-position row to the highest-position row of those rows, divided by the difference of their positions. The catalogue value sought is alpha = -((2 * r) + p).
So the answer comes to -107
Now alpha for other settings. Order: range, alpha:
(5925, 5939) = -127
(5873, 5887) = -119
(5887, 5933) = -108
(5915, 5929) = -129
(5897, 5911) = -118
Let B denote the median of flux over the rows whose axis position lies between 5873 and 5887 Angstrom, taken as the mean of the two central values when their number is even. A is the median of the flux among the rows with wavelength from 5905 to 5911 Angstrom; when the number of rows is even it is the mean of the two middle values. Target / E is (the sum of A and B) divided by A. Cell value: 1.99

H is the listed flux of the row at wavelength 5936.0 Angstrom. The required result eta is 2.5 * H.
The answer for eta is 161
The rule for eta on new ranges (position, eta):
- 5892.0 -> 123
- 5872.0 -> 168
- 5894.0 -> 134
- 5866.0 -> 163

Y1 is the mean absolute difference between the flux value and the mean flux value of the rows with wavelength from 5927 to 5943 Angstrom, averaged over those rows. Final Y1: 1.8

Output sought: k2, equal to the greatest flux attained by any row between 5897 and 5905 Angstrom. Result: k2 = 67.32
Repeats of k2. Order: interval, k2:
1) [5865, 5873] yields 67.41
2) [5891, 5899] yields 56.5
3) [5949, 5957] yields 65.8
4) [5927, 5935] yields 67.64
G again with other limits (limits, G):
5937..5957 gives 5942.0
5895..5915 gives 5904.0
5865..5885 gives 5870.0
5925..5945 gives 5942.0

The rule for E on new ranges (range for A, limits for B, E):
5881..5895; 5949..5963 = 2.18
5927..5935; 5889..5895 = 1.82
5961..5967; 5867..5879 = 1.97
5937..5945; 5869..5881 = 2.00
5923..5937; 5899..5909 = 1.97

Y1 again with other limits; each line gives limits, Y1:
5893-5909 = 4.7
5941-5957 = 1.6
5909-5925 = 2.4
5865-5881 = 1.2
